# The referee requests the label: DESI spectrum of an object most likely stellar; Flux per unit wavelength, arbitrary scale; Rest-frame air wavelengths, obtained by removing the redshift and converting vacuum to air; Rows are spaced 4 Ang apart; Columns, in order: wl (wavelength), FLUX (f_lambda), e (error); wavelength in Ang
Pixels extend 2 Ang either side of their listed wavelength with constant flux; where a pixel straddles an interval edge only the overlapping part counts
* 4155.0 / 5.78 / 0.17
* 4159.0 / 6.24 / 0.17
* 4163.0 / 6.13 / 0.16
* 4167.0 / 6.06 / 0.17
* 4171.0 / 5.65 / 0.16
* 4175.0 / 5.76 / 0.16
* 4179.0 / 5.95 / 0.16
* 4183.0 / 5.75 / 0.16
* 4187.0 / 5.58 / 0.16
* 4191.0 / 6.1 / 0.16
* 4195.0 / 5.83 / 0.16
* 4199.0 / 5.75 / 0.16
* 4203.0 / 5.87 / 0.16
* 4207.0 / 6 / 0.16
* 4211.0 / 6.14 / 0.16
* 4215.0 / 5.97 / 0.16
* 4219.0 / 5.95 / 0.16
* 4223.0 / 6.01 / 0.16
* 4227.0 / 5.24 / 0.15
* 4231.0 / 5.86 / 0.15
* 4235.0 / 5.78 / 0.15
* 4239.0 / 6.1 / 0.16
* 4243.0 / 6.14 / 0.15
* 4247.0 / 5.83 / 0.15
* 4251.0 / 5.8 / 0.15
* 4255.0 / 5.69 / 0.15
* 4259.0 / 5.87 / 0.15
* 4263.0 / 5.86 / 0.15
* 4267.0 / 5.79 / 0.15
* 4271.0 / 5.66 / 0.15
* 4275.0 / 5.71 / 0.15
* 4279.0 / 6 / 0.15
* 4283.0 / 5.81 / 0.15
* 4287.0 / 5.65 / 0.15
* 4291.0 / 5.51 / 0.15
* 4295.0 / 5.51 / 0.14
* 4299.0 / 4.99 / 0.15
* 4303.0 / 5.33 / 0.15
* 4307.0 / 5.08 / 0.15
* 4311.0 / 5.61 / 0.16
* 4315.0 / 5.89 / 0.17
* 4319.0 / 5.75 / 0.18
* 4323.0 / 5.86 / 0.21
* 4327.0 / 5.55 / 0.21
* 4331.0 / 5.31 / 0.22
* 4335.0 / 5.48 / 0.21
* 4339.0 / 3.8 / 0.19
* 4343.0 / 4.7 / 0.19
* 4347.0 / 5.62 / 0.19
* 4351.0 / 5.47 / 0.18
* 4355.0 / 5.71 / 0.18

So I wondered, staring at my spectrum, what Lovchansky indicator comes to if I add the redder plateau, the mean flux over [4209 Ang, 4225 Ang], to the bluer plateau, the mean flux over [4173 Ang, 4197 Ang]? 11.8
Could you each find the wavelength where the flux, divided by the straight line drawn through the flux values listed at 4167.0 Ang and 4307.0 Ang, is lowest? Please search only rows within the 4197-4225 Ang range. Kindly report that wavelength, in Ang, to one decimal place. 4199.0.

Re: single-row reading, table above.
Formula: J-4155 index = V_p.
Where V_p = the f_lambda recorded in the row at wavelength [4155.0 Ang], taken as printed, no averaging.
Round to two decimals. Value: 5.78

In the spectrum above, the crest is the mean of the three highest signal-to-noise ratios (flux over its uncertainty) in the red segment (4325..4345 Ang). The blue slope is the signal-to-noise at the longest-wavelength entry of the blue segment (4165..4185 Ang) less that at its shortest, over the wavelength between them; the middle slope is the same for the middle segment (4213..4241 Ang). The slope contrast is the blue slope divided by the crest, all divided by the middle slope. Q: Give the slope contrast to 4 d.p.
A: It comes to 0.0208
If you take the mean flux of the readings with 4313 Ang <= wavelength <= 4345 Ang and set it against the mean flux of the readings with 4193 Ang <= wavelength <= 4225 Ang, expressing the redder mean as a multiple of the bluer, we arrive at 0.89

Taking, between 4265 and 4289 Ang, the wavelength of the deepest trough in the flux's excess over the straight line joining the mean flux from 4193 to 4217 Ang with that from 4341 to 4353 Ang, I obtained 4271.0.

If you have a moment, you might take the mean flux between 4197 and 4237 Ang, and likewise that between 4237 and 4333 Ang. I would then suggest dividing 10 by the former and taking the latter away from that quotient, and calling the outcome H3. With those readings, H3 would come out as -3.97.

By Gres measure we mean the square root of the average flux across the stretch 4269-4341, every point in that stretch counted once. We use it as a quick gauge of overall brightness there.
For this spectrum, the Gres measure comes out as 2.34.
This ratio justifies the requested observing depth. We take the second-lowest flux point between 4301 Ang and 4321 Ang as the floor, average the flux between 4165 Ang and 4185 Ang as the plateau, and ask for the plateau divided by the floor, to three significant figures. 1.09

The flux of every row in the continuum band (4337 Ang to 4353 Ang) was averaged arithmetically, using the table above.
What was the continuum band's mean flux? 4.90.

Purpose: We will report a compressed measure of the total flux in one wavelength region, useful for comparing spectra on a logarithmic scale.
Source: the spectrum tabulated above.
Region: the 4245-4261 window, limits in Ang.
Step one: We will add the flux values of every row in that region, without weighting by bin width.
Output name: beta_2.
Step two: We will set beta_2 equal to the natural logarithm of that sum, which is 3.14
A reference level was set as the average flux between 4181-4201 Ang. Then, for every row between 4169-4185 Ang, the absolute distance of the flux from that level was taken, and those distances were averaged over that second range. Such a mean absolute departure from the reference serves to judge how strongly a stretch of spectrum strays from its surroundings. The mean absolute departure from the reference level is 0.10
